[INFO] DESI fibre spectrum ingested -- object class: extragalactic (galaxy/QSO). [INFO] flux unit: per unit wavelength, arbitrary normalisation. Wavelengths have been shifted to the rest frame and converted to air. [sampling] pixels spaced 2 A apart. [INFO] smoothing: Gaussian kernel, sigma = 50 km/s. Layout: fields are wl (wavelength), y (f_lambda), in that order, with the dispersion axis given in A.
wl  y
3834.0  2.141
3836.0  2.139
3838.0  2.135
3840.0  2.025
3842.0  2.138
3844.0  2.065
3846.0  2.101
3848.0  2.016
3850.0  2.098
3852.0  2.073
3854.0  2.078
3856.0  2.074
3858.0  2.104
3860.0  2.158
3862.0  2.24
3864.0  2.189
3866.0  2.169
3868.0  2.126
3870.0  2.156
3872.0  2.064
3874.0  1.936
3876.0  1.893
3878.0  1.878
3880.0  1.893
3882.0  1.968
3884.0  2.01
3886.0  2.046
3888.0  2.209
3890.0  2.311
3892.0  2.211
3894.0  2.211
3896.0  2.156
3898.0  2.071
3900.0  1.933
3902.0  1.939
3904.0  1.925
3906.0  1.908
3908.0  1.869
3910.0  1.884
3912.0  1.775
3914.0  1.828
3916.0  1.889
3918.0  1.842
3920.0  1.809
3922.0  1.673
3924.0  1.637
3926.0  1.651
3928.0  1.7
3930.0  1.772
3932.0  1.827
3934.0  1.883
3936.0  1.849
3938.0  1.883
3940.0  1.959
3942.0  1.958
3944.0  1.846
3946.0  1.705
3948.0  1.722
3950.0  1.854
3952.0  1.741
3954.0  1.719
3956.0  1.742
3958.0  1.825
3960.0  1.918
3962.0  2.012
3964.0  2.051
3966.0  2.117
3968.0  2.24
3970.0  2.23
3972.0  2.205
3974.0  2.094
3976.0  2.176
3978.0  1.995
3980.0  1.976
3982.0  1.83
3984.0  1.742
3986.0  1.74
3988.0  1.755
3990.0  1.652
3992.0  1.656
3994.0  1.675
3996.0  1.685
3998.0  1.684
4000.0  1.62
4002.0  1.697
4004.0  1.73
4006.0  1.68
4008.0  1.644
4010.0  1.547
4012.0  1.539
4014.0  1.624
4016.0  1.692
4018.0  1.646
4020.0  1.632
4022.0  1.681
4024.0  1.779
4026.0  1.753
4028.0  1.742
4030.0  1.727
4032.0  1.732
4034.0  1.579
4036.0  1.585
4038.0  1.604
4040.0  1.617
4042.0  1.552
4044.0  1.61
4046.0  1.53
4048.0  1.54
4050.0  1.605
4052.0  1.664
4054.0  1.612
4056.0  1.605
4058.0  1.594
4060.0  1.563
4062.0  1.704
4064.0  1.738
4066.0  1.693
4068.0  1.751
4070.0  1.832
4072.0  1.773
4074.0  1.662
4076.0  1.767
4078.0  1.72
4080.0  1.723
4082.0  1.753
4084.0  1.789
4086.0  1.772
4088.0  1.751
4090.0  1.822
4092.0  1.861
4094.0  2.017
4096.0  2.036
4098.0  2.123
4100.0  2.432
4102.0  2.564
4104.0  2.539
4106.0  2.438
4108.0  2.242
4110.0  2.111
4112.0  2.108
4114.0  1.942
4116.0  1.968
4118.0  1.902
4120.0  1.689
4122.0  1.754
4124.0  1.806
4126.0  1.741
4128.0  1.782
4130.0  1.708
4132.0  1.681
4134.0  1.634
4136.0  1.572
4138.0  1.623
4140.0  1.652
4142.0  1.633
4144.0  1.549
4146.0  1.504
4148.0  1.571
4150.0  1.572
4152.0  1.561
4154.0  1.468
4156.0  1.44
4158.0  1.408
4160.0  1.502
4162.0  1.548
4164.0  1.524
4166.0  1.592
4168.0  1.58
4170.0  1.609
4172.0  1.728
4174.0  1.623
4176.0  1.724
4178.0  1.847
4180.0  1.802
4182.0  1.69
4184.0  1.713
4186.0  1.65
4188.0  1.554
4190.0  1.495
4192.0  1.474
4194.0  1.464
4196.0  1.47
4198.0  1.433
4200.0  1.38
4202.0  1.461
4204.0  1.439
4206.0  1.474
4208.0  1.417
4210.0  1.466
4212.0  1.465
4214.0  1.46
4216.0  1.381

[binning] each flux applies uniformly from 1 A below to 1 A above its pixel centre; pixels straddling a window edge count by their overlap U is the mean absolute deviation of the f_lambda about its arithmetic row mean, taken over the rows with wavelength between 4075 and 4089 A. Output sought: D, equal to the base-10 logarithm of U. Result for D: -1.72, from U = 0.02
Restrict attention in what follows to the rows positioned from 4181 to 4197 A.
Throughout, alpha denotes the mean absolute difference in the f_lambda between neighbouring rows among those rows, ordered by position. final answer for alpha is 0.040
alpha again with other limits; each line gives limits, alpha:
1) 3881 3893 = 0.089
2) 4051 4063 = 0.048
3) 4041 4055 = 0.054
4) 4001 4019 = 0.053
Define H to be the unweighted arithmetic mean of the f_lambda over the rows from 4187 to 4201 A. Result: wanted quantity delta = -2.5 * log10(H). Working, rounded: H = 1.47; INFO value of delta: -0.42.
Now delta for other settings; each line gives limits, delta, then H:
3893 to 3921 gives -0.71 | 1.93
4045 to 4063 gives -0.51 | 1.60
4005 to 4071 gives -0.54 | 1.65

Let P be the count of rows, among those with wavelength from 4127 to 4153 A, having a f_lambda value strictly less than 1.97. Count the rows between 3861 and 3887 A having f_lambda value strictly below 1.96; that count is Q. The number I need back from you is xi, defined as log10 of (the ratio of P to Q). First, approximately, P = 13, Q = 4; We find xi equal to 0.51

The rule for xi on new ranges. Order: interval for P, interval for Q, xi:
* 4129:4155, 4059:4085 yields 0.00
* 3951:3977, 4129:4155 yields -0.41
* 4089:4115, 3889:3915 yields -0.43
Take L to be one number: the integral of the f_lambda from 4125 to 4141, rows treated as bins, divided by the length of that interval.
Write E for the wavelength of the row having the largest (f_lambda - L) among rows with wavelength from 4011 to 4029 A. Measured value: 4024.0 A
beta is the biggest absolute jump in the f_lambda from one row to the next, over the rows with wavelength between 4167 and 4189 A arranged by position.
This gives 0.12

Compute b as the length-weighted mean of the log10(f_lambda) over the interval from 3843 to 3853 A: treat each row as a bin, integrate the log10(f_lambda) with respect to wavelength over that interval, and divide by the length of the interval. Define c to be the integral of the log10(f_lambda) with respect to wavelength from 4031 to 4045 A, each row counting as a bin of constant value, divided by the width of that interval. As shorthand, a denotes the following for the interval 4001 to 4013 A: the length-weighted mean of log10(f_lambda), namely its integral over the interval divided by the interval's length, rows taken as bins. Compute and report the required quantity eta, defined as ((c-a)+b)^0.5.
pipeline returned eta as 0.556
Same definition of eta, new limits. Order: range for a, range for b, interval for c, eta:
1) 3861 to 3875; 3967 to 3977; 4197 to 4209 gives 0.412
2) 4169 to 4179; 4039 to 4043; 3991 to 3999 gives 0.439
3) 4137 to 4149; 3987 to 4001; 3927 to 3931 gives 0.512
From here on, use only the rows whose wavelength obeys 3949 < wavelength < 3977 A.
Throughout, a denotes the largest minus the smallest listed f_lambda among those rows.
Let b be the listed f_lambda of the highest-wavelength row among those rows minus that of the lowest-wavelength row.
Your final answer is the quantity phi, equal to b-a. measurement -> -0.20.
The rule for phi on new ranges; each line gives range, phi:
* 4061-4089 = -0.12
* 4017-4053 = -0.23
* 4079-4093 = 0.00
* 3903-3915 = -0.25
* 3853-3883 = -0.47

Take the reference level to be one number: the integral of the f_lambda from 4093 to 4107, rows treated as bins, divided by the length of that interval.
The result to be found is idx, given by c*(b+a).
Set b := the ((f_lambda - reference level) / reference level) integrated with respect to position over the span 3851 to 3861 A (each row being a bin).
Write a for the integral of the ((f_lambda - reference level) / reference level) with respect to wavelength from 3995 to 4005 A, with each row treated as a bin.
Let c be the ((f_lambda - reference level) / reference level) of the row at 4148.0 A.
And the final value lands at 1.15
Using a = -2.7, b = -0.91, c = -0.32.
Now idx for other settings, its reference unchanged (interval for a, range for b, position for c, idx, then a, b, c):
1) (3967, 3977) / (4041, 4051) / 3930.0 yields 0.86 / -0.5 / -3.21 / -0.23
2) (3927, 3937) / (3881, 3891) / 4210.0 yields 1.10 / -2.2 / -0.86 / -0.36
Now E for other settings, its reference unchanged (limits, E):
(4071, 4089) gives 4084.0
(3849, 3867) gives 3862.0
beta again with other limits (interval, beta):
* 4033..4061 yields 0.08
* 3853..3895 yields 0.16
